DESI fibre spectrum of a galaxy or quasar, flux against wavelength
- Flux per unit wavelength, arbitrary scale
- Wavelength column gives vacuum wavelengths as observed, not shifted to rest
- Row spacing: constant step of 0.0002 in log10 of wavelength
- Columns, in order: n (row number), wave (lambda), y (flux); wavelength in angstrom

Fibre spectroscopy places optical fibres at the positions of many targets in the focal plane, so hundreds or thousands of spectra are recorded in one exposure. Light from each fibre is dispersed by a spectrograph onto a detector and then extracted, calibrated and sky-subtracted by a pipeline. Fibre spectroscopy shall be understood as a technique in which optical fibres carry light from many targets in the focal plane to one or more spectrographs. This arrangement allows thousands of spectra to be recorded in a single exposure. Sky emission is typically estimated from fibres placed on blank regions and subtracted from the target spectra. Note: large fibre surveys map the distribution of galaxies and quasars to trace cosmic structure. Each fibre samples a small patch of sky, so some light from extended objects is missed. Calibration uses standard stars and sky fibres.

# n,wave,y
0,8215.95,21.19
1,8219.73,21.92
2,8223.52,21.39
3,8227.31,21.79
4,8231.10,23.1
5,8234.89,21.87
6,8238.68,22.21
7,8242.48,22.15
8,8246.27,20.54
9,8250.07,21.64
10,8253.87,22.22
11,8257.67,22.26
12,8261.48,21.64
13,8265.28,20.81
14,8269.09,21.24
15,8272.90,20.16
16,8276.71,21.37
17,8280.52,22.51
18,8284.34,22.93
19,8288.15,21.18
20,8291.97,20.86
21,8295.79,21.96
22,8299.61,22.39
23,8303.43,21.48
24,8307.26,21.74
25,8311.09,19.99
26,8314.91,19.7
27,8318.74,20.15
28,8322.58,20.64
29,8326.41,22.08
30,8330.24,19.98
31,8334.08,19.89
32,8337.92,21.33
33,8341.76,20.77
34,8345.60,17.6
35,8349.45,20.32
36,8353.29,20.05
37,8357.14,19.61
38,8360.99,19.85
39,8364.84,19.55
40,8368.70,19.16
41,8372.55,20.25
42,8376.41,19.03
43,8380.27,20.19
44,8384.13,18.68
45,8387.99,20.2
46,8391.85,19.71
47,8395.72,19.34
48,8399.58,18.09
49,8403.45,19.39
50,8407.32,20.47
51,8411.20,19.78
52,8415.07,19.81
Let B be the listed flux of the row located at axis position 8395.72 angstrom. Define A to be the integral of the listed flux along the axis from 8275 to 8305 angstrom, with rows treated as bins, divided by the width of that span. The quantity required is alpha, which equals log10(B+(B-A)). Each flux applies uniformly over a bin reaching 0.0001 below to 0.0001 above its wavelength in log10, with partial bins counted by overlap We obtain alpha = 1.23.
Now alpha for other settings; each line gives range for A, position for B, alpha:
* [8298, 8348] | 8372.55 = 1.30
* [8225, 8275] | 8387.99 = 1.27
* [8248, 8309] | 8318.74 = 1.27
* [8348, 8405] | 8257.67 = 1.40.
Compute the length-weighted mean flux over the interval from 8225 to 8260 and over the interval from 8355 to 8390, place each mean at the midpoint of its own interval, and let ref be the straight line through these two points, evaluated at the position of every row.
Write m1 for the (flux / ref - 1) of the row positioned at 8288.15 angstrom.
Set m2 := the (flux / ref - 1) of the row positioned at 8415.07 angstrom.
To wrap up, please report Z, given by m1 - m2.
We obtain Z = -0.05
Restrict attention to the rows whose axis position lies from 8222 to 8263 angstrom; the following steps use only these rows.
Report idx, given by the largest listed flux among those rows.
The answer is 23.1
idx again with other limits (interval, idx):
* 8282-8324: 22.93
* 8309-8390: 22.08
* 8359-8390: 20.25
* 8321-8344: 22.08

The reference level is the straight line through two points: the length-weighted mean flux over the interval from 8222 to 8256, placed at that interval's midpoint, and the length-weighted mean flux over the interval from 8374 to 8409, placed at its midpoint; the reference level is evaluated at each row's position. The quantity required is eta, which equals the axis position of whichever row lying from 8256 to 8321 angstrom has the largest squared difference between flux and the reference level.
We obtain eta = 8284.34 angstrom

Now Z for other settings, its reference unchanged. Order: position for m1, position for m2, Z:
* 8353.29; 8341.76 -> -0.03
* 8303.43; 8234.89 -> 0.04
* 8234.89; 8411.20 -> -0.06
